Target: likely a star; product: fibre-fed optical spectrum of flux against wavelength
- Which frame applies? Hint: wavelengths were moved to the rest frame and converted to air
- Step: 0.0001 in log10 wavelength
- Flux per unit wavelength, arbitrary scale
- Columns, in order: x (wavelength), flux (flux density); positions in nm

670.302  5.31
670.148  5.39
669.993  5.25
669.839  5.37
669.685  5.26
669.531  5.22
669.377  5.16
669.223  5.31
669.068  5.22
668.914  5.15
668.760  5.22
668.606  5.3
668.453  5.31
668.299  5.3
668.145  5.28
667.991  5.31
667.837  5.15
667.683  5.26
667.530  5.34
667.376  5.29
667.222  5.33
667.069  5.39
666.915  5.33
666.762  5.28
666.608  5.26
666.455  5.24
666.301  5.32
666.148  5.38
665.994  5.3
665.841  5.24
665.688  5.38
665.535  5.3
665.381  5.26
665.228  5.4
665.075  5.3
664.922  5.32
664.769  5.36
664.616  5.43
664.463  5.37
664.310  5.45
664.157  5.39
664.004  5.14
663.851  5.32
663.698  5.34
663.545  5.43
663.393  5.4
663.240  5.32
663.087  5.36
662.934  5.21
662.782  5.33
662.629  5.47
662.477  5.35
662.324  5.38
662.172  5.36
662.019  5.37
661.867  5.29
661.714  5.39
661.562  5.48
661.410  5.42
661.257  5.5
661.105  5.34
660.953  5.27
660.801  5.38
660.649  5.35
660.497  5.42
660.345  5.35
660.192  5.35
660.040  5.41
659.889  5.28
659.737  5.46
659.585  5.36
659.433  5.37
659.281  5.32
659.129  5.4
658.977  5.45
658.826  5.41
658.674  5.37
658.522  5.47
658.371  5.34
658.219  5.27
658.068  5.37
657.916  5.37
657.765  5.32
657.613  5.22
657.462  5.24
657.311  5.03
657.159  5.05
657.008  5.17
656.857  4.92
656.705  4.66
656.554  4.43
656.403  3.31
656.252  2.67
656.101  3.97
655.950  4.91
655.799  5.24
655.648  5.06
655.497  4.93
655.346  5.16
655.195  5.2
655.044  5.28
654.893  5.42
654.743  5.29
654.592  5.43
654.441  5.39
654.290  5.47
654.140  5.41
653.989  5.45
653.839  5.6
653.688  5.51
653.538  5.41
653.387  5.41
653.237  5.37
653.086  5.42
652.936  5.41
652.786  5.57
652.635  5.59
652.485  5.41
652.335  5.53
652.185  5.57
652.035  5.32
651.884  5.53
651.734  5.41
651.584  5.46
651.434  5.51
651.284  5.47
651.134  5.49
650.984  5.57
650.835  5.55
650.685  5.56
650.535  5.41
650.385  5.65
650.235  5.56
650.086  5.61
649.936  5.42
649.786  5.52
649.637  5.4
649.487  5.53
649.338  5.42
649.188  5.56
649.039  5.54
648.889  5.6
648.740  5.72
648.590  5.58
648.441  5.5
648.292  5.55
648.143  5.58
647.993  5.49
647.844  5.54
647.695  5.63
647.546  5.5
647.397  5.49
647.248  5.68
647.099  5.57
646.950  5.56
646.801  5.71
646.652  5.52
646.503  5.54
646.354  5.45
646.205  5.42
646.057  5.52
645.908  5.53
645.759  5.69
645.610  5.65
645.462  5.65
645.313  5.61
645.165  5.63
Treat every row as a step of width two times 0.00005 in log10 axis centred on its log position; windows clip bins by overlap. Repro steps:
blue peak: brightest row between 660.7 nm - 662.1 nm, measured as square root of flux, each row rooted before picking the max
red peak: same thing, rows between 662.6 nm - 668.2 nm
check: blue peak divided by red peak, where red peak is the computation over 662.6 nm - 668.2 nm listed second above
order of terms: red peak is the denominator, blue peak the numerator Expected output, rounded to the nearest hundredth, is 1.00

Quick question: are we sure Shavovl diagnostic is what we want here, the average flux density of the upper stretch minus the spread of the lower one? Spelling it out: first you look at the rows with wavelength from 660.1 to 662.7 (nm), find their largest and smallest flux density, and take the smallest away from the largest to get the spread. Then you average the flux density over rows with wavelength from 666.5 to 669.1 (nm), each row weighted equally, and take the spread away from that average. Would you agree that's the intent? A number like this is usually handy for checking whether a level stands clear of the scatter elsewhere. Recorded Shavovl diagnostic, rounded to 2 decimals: 5.05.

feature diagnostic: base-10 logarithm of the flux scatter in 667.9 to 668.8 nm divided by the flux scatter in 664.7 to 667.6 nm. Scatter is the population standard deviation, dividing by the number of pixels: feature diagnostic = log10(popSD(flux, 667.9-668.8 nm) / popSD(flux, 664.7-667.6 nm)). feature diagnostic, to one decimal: -0.2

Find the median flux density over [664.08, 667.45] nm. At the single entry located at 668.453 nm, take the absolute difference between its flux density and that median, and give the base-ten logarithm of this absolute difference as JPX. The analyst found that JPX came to -1.8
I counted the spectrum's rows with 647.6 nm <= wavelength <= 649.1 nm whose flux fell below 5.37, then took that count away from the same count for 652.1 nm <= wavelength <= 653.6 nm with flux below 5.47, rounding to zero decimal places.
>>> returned 6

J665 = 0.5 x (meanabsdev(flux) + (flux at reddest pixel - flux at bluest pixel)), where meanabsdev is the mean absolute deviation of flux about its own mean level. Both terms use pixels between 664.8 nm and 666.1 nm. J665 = 0.01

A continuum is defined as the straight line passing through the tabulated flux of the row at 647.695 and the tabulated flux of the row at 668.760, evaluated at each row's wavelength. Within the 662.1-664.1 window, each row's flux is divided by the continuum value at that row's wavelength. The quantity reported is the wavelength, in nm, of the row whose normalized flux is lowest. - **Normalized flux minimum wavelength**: 664.004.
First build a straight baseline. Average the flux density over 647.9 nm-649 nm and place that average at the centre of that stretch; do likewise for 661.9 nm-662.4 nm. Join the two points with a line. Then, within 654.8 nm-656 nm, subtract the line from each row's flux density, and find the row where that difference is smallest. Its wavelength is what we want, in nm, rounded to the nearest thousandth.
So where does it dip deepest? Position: 655.950 nm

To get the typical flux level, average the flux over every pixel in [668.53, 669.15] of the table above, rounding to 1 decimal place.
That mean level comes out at 5.2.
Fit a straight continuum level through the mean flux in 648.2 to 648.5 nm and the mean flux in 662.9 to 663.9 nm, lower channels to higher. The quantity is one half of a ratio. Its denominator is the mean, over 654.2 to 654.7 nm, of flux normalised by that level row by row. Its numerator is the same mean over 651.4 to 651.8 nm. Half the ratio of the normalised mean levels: 0.500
